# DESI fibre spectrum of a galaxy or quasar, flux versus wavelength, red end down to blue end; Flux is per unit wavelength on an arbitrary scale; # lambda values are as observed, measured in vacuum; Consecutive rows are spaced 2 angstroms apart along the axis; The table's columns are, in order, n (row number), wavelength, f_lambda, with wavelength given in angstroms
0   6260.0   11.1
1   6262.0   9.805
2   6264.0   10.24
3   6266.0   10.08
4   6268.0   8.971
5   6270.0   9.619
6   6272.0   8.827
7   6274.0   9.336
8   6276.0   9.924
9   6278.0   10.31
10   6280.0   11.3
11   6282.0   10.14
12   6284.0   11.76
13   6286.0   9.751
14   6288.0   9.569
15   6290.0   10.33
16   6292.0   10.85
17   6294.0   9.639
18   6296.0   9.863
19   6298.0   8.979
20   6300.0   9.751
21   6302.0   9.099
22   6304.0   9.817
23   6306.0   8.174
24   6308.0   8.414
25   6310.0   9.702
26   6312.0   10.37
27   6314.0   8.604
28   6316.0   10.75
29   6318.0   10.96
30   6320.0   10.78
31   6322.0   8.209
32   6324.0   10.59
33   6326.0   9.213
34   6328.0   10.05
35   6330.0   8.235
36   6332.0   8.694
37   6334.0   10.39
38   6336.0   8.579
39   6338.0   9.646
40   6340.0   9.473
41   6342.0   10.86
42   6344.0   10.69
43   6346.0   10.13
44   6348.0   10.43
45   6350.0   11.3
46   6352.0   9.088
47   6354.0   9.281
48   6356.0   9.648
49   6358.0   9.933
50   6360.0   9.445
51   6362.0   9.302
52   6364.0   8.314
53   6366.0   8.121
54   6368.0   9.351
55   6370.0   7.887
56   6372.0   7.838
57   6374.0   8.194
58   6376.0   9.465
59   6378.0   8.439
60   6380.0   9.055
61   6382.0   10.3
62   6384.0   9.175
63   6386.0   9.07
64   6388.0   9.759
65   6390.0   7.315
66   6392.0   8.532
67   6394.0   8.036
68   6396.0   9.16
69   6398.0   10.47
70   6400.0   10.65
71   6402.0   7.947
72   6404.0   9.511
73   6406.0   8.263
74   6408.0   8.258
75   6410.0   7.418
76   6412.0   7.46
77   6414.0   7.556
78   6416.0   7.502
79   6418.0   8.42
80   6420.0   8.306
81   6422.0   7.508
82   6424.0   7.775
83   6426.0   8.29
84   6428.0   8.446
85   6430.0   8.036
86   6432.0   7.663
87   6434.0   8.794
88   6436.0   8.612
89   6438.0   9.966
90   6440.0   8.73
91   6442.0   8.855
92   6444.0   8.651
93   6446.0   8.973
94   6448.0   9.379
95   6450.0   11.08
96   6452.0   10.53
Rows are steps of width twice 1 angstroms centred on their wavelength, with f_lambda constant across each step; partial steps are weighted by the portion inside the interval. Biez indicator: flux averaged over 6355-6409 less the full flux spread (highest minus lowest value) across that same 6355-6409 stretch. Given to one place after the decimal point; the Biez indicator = 5.6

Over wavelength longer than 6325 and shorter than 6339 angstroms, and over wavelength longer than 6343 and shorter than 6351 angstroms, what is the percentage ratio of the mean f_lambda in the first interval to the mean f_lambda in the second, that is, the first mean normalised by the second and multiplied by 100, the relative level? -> 87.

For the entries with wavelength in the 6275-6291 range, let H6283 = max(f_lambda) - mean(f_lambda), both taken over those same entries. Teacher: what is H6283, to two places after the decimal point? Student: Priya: 1.37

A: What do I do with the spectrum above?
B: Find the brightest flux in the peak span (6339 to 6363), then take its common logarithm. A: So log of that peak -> 1.05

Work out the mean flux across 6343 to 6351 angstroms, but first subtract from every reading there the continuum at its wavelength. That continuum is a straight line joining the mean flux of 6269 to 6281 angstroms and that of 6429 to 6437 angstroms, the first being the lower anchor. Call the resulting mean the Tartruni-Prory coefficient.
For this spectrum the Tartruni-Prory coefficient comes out 1.5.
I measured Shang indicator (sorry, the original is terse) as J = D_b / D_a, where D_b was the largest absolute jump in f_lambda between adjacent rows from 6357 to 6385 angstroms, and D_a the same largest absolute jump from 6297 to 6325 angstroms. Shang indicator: 0.6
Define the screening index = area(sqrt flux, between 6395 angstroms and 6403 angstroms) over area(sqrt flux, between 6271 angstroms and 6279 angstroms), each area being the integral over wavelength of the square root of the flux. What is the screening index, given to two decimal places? 1.00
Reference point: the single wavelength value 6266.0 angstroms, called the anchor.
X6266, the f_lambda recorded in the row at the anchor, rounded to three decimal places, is 10.080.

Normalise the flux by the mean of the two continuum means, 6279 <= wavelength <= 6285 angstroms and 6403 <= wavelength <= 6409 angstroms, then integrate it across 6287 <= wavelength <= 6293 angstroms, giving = 6.2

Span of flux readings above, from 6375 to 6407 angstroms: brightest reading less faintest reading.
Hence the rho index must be 3.3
